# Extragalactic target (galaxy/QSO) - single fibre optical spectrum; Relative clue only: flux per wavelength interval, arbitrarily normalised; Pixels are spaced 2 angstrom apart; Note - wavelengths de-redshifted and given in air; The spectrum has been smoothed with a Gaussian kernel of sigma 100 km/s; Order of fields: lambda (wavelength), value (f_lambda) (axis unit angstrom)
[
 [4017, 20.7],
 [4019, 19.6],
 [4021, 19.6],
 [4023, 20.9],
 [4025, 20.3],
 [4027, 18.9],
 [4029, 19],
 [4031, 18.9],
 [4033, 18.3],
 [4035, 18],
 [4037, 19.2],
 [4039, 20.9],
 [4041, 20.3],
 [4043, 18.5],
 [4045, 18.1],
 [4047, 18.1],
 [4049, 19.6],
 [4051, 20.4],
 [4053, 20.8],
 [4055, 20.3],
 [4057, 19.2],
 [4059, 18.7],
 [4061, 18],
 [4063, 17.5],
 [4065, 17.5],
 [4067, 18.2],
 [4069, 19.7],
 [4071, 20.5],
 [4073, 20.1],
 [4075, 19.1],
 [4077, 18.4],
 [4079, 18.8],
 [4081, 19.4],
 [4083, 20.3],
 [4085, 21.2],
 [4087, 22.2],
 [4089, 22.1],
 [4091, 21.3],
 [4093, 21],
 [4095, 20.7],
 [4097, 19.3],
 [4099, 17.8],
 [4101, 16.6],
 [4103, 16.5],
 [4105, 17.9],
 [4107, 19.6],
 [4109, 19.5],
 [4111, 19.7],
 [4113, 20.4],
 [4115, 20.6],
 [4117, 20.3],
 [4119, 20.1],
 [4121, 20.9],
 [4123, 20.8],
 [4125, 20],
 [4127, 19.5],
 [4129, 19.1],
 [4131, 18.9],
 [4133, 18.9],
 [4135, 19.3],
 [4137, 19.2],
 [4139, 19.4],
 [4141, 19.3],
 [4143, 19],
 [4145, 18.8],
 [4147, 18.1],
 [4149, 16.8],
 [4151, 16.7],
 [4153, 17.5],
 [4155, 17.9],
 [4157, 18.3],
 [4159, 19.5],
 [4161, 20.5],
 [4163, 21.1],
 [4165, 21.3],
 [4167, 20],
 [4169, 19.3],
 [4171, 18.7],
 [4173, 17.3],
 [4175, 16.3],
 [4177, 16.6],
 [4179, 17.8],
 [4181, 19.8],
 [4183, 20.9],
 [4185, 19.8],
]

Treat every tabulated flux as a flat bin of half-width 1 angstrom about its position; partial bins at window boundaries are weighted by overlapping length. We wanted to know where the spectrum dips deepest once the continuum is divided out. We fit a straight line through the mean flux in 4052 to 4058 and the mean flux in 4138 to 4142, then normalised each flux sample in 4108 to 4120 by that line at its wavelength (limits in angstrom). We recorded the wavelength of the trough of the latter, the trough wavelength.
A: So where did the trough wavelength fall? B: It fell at 4109 angstrom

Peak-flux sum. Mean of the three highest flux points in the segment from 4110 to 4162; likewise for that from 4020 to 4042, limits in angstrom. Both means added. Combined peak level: 41.5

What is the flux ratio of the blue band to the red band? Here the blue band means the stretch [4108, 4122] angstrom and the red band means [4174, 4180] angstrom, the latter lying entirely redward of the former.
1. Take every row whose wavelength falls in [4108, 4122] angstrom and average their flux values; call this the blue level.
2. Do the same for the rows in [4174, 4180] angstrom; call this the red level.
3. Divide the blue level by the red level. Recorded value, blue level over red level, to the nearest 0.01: 1.20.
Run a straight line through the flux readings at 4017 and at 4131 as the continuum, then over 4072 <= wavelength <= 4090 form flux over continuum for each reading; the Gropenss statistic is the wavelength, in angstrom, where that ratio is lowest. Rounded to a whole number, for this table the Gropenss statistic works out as 4077 angstrom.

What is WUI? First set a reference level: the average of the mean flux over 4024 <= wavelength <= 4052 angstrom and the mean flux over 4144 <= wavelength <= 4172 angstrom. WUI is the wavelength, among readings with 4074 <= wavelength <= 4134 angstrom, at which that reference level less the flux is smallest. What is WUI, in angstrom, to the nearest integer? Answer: 4087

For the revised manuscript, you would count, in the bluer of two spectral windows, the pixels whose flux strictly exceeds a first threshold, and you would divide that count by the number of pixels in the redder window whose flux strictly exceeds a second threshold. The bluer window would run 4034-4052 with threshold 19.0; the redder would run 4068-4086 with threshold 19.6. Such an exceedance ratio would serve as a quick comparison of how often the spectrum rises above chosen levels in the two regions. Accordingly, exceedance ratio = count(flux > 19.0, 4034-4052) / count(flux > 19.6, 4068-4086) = 1.0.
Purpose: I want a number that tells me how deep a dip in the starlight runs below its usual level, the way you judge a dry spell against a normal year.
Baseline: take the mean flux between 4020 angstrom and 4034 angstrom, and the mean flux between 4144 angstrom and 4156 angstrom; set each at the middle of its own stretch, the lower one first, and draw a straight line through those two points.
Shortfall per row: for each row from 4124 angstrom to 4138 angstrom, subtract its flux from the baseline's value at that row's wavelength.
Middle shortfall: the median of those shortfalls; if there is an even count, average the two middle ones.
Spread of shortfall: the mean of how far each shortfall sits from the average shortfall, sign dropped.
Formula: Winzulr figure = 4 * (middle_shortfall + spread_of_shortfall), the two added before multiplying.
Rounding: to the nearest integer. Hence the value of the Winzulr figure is -4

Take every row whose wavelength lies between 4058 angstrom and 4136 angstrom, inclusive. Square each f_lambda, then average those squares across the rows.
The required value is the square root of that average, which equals 19.5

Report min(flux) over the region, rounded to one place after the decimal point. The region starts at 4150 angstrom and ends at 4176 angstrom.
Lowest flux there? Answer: 16.3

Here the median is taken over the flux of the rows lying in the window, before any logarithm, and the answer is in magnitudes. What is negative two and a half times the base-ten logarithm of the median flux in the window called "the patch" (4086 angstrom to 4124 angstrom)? -3.27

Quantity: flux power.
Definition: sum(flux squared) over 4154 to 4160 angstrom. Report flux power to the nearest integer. 1036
